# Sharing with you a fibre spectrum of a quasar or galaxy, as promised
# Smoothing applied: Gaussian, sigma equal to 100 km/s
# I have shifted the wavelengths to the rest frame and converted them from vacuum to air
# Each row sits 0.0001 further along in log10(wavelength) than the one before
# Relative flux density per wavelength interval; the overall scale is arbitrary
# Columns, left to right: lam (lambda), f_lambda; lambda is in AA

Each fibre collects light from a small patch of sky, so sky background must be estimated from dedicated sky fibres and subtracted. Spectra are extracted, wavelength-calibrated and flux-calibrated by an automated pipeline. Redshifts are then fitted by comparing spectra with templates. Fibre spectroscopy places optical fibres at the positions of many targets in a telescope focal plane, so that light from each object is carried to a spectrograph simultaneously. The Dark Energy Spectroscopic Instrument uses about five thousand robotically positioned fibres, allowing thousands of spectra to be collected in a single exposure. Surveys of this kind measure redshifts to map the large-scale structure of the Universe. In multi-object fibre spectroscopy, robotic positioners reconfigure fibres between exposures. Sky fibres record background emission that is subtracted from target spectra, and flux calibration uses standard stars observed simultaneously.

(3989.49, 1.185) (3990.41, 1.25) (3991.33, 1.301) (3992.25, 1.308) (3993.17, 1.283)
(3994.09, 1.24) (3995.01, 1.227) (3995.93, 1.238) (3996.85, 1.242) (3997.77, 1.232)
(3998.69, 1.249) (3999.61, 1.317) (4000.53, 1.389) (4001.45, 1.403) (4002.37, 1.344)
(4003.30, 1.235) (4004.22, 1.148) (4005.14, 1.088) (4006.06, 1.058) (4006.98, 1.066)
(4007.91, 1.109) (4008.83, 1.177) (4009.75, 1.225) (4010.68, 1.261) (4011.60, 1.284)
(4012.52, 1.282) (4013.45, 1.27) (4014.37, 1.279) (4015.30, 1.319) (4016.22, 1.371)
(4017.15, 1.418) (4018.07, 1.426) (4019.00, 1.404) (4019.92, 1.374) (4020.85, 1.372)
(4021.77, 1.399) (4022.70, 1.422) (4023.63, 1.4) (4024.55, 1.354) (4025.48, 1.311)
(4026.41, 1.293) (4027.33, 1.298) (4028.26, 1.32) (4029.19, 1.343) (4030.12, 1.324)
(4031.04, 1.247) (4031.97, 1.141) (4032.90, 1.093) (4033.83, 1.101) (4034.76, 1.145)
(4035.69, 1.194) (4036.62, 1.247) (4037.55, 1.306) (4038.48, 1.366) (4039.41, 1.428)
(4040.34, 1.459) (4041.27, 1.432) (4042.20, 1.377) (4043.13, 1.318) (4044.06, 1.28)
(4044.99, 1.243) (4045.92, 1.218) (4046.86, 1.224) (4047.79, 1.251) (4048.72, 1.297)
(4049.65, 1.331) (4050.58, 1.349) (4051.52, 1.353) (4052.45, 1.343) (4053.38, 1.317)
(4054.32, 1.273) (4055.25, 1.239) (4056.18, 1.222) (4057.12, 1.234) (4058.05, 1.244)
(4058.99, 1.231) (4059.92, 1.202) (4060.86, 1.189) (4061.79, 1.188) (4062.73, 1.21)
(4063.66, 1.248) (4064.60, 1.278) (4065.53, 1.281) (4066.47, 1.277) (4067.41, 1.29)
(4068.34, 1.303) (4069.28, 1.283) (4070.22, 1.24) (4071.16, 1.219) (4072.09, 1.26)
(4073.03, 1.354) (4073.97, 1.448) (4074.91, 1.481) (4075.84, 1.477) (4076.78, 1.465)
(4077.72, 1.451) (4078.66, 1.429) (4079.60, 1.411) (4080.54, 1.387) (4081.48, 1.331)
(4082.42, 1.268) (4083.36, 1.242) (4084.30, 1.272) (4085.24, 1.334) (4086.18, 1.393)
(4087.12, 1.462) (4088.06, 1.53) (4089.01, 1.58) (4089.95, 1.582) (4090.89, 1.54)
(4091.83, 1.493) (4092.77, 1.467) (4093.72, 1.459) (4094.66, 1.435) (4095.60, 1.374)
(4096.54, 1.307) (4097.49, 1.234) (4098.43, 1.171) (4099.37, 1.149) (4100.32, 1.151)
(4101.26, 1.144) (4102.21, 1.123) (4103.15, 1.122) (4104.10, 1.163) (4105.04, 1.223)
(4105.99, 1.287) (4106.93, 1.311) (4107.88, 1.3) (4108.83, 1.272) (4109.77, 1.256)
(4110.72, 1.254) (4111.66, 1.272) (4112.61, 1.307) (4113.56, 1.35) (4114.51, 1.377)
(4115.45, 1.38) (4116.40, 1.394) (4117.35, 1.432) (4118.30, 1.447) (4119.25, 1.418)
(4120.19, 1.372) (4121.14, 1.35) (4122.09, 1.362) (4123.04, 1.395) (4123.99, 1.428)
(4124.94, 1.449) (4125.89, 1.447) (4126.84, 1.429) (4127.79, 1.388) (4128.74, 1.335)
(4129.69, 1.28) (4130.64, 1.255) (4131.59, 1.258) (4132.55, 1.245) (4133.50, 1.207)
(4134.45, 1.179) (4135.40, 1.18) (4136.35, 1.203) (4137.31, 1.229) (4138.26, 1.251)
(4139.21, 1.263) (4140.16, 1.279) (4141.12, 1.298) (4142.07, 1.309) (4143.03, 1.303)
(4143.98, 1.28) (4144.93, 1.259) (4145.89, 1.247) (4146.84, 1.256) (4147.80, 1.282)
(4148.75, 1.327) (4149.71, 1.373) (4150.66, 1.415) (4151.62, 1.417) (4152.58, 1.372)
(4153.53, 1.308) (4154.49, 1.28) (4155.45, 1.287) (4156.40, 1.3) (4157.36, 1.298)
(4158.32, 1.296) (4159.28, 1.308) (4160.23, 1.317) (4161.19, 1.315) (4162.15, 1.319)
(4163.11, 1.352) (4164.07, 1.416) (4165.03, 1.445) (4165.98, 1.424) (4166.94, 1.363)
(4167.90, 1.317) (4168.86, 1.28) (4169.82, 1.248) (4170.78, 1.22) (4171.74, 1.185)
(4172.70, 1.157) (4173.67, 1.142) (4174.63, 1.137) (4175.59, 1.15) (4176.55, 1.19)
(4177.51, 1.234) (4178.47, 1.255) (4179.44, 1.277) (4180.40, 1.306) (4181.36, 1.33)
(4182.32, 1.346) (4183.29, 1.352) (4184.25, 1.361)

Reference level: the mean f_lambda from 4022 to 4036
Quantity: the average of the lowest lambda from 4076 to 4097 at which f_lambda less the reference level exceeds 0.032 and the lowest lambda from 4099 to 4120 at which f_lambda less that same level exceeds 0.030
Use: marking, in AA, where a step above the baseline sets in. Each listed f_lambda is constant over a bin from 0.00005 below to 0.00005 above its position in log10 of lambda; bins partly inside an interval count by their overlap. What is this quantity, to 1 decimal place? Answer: 4091.9 AA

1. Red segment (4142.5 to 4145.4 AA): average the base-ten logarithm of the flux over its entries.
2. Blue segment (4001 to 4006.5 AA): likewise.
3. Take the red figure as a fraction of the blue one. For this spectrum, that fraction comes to 1.32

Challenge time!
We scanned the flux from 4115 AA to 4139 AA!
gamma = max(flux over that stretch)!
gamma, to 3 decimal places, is 1.449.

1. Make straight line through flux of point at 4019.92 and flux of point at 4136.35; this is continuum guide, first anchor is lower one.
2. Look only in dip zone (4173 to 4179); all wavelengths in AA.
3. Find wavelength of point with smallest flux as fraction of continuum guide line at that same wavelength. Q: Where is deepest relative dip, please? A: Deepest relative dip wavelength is 4174.63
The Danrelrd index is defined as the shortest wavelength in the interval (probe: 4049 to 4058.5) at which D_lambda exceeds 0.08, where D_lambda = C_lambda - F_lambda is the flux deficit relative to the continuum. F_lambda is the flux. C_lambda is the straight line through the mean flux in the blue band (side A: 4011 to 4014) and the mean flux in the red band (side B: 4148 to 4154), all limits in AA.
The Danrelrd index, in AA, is 4056.18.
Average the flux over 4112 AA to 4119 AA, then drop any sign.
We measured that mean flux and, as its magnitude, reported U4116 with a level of 1.38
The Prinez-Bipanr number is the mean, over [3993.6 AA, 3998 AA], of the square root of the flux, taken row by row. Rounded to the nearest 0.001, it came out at 1.112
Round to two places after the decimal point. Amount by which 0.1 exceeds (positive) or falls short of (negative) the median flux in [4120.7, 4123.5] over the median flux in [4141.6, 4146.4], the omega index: -0.96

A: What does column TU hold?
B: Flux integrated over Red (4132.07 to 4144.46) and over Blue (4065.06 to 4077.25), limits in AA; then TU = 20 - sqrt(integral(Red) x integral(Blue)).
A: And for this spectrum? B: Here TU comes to 4.1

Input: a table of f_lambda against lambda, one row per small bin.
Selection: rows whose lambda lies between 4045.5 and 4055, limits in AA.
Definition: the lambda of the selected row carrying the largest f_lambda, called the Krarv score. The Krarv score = 4051.52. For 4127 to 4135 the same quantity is 4127.79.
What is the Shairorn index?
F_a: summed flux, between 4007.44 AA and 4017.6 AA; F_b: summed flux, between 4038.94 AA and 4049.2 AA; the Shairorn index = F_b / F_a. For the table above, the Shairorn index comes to 1.04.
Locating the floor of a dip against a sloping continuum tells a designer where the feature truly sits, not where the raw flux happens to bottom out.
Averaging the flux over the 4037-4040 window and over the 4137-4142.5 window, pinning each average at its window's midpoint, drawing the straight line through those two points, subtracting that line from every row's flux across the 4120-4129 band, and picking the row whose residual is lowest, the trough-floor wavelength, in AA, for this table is 4128.74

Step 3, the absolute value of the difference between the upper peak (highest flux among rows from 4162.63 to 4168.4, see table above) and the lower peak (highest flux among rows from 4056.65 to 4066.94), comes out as 0.16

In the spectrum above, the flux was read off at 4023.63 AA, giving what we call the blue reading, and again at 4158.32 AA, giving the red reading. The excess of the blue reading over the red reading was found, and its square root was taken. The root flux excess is 0.32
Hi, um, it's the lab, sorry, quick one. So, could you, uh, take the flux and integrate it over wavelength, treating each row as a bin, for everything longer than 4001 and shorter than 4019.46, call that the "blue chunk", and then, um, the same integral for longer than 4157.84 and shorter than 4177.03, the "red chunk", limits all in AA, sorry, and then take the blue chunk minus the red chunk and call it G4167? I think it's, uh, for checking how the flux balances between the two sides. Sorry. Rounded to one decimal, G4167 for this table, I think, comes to -1.3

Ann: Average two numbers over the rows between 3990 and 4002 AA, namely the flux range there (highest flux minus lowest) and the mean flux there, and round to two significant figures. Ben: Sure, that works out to 0.73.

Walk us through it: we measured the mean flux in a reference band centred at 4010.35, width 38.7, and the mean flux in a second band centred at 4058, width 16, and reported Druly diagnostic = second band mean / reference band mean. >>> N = 0.98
